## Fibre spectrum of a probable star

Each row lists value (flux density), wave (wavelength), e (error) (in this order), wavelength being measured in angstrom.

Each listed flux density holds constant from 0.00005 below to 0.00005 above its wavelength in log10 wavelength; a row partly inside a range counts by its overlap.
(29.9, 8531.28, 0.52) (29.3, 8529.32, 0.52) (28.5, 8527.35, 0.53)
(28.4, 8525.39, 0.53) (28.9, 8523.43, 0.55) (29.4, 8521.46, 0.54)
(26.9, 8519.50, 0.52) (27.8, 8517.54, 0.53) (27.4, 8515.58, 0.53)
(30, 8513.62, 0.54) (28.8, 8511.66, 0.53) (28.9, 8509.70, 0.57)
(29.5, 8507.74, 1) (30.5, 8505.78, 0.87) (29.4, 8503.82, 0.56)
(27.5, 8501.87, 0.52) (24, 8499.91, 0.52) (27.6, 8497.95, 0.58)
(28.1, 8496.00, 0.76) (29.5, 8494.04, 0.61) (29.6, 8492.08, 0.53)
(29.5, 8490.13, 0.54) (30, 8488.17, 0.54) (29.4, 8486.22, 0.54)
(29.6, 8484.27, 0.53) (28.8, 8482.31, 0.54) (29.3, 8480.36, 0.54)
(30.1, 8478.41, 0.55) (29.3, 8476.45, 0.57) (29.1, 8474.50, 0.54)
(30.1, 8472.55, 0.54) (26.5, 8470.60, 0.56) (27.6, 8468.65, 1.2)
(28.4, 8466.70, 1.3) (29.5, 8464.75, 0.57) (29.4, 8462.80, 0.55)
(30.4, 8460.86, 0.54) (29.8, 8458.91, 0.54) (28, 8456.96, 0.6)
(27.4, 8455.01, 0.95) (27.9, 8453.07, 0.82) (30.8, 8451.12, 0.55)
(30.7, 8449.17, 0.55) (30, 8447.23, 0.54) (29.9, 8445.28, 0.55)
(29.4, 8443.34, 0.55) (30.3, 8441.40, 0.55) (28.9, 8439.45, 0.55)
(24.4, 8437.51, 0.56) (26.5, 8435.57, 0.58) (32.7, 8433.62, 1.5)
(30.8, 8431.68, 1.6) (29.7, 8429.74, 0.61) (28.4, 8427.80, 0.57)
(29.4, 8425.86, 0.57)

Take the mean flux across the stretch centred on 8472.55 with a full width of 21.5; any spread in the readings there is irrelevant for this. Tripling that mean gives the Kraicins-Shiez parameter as 86.8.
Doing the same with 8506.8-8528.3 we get 85.8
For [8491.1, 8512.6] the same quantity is 85.5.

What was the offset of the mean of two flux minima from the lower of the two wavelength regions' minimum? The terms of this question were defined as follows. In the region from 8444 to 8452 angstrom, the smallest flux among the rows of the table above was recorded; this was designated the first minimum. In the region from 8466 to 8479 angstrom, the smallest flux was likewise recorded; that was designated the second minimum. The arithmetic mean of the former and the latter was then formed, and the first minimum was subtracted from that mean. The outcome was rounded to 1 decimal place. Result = -1.7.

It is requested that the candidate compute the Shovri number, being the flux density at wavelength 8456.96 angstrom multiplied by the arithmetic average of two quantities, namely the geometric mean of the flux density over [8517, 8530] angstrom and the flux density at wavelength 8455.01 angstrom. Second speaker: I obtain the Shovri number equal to 782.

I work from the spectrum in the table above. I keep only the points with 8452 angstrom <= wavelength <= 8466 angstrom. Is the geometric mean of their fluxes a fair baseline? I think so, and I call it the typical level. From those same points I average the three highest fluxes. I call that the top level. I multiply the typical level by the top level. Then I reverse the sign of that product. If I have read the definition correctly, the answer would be -864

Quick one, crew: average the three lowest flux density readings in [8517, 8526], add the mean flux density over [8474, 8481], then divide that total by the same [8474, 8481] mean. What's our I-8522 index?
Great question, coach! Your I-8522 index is 1.94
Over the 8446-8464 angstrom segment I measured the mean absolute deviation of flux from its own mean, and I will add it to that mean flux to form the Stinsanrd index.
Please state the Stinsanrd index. 30.5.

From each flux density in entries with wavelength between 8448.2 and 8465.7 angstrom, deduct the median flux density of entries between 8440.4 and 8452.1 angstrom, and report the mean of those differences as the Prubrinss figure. -0.83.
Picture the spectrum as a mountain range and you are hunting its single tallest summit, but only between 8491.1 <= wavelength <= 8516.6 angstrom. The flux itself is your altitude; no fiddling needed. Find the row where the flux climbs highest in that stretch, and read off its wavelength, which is 8505.78 angstrom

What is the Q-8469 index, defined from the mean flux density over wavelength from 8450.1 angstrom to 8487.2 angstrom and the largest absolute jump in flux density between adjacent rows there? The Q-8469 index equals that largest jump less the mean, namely -25.4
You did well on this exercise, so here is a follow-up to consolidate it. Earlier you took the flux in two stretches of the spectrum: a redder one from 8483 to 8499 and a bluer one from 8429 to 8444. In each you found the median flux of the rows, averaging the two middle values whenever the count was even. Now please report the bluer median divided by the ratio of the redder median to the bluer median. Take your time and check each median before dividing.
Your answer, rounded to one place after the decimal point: 29.6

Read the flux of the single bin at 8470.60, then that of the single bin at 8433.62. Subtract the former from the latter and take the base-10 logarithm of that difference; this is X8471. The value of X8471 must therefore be 0.79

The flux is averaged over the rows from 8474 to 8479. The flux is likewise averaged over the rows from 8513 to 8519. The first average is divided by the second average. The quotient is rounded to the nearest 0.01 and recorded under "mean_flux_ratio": 1.04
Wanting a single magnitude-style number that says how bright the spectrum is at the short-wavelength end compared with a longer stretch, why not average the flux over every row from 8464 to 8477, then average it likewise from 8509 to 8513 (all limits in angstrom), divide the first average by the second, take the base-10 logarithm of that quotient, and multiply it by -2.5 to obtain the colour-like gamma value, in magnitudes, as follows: 0.01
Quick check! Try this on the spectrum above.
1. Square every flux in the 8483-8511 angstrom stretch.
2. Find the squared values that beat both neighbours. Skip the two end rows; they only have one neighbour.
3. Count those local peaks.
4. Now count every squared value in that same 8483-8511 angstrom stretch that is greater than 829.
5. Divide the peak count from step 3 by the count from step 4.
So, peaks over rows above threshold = 0.30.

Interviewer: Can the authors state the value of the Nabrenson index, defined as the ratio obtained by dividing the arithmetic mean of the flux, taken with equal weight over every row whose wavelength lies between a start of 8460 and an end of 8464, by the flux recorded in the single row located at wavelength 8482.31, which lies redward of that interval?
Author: 1.04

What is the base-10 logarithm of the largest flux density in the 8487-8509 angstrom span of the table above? 1.48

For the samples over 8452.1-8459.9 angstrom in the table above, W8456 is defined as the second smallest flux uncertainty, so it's 0.600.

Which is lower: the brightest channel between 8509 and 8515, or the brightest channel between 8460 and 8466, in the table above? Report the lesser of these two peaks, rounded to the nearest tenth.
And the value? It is 30.0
